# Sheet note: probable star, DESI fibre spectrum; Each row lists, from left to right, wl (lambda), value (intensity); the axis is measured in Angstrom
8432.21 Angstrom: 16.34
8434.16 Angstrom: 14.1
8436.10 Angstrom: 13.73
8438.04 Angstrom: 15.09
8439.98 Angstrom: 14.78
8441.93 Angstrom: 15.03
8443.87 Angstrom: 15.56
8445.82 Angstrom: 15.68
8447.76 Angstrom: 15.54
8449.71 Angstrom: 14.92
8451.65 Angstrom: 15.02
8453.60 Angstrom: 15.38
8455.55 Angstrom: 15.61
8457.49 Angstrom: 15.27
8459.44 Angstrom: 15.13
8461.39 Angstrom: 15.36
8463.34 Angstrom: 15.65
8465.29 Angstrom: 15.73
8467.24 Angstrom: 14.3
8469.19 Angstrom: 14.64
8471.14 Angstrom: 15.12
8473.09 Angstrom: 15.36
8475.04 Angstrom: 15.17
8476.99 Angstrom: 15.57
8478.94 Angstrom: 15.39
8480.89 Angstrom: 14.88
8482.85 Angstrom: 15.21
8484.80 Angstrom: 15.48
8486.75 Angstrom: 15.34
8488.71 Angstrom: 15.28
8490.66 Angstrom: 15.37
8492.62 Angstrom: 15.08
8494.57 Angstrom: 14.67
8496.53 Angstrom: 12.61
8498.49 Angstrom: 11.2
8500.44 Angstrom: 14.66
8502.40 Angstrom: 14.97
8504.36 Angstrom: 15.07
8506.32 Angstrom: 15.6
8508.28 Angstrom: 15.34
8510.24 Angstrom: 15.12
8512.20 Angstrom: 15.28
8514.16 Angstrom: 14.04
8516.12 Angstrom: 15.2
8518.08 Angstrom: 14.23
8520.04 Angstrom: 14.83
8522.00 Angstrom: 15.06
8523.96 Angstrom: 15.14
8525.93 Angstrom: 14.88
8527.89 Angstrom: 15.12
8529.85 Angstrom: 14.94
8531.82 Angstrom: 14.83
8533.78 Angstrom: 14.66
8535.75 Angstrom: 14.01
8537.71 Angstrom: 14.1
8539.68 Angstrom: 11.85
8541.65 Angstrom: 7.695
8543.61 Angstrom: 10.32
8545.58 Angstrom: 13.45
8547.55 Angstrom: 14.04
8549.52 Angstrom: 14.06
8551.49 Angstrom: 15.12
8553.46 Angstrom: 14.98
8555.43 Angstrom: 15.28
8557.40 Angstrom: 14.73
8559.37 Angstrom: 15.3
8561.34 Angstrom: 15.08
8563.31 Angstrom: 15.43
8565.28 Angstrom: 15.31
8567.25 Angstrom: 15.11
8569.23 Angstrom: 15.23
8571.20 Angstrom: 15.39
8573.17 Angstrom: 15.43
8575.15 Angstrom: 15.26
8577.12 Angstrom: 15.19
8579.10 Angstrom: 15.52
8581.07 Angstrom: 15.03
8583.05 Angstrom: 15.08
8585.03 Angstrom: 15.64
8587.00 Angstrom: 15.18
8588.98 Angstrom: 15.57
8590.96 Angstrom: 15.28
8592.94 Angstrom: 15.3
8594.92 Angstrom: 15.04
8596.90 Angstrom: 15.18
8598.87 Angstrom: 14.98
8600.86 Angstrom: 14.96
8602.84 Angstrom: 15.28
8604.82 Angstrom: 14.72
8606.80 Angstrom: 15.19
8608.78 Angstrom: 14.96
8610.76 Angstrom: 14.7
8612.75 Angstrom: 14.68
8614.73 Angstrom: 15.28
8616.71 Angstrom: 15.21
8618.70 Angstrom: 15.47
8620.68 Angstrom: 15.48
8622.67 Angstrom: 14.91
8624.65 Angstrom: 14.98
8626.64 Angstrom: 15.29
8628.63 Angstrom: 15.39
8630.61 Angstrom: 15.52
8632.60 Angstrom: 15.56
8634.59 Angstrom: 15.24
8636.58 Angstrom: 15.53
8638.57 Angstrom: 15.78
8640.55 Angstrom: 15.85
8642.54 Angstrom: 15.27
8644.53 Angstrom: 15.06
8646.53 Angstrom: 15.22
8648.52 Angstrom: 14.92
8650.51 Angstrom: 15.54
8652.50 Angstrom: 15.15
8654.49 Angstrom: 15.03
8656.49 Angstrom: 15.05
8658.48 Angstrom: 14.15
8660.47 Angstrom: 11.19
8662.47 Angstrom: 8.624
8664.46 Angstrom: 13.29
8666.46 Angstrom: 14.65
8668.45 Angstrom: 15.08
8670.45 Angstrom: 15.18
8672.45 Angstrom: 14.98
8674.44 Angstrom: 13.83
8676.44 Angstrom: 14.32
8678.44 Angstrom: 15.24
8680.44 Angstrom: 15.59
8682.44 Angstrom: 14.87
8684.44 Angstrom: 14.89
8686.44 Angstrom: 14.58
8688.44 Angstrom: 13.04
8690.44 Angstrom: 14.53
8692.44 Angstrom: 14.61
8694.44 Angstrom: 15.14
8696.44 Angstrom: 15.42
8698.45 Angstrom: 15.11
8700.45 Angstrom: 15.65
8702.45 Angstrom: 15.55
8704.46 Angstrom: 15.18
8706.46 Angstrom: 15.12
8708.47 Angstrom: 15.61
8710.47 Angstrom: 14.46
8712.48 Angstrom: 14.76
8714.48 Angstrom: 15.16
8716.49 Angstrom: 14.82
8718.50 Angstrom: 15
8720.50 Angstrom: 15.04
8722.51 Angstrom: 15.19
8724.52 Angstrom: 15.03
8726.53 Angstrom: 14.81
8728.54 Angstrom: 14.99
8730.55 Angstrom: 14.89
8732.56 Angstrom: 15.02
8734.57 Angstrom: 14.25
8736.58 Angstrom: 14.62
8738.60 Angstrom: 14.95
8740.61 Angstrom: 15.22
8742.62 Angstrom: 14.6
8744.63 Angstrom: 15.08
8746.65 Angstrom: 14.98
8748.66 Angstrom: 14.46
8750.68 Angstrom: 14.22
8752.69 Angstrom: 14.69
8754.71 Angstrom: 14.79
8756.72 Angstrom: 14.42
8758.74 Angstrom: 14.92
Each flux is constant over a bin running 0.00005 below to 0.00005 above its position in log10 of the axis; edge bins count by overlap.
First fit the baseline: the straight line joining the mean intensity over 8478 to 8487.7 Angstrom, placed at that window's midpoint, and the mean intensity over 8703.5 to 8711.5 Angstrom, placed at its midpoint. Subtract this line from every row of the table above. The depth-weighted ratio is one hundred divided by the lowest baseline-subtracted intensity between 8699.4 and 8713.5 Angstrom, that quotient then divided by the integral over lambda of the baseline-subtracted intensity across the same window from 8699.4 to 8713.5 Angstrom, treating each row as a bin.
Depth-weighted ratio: -117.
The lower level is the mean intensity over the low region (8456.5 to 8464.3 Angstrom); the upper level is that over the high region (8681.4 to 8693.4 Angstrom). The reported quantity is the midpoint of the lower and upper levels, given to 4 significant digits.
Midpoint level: 14.89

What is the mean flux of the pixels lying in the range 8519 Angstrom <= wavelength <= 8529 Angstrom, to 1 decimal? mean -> 15.0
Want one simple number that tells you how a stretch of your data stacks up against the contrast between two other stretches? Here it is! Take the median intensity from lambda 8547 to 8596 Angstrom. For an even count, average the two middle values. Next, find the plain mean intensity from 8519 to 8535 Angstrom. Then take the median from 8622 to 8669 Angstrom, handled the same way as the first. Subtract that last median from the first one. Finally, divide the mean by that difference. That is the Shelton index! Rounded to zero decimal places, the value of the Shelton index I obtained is 130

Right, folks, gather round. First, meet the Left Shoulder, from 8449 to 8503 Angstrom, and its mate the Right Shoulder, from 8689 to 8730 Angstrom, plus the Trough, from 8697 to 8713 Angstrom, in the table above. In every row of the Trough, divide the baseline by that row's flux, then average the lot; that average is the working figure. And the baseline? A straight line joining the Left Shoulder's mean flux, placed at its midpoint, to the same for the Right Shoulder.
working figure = 0.99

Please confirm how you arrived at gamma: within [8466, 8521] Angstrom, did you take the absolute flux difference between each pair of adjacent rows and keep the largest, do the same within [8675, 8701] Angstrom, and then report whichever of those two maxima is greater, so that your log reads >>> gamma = 3.5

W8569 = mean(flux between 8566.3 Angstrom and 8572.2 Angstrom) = 15.2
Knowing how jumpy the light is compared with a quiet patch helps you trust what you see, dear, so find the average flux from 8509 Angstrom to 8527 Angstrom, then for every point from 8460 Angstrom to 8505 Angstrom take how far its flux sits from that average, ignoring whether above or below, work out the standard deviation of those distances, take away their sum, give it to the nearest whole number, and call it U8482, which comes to -14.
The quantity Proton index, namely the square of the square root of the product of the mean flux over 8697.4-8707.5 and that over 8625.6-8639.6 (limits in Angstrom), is 237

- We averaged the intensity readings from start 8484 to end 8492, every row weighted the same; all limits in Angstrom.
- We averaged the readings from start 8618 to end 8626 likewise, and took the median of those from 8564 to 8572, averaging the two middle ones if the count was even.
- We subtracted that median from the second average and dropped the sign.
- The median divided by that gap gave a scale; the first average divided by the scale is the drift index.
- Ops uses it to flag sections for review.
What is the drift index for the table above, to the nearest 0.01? 0.06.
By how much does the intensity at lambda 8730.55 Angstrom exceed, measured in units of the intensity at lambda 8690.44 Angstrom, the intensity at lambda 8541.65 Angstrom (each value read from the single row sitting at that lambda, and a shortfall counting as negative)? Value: 0.50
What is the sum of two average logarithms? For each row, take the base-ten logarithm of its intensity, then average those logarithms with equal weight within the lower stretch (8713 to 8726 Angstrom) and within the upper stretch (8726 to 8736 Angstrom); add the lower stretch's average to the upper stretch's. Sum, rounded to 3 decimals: 2.347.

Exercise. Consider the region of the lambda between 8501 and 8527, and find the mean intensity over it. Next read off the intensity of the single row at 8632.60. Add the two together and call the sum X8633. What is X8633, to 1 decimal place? 30.5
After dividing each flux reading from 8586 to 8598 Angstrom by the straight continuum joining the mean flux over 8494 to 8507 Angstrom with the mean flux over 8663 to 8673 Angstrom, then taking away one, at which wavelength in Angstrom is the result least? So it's 8594.92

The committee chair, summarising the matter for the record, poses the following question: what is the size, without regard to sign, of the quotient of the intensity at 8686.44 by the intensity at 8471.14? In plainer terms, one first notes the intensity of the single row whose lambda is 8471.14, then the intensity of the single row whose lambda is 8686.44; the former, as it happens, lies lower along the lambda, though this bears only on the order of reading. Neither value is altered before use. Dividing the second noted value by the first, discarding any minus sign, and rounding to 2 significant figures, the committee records 0.96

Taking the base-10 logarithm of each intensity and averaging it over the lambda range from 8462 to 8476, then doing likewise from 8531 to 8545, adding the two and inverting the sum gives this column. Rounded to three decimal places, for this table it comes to 0.441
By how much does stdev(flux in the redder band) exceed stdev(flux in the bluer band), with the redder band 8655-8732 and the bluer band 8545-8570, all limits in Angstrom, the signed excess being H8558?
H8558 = 0.7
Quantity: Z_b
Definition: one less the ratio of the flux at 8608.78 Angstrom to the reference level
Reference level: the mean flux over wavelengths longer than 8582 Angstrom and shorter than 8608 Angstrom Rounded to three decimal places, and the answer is 0.015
